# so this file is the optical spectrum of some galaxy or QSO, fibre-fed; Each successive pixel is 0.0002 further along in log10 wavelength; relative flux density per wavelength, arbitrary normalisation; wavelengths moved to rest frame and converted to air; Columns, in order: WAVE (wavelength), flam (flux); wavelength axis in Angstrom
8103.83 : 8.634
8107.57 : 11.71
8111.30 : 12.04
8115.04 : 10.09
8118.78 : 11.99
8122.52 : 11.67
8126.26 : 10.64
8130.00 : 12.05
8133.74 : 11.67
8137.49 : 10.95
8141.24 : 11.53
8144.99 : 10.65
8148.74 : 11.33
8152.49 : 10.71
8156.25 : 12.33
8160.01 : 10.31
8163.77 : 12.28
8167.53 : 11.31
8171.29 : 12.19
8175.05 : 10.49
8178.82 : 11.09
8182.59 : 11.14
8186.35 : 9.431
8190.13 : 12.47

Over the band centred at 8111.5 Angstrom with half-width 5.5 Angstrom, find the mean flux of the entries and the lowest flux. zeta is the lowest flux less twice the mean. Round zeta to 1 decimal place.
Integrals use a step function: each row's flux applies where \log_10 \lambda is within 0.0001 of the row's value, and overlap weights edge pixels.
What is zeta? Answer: -12.5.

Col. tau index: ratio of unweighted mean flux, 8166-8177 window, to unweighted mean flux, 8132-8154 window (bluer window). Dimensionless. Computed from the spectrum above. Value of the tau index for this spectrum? 1.02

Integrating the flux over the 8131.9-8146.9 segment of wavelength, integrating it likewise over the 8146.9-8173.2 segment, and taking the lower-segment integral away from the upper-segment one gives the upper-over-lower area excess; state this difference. 134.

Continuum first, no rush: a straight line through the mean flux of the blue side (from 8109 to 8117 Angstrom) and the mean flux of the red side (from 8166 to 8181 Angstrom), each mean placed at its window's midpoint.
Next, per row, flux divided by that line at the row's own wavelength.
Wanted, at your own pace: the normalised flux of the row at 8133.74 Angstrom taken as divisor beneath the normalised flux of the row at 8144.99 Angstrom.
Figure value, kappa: 0.91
